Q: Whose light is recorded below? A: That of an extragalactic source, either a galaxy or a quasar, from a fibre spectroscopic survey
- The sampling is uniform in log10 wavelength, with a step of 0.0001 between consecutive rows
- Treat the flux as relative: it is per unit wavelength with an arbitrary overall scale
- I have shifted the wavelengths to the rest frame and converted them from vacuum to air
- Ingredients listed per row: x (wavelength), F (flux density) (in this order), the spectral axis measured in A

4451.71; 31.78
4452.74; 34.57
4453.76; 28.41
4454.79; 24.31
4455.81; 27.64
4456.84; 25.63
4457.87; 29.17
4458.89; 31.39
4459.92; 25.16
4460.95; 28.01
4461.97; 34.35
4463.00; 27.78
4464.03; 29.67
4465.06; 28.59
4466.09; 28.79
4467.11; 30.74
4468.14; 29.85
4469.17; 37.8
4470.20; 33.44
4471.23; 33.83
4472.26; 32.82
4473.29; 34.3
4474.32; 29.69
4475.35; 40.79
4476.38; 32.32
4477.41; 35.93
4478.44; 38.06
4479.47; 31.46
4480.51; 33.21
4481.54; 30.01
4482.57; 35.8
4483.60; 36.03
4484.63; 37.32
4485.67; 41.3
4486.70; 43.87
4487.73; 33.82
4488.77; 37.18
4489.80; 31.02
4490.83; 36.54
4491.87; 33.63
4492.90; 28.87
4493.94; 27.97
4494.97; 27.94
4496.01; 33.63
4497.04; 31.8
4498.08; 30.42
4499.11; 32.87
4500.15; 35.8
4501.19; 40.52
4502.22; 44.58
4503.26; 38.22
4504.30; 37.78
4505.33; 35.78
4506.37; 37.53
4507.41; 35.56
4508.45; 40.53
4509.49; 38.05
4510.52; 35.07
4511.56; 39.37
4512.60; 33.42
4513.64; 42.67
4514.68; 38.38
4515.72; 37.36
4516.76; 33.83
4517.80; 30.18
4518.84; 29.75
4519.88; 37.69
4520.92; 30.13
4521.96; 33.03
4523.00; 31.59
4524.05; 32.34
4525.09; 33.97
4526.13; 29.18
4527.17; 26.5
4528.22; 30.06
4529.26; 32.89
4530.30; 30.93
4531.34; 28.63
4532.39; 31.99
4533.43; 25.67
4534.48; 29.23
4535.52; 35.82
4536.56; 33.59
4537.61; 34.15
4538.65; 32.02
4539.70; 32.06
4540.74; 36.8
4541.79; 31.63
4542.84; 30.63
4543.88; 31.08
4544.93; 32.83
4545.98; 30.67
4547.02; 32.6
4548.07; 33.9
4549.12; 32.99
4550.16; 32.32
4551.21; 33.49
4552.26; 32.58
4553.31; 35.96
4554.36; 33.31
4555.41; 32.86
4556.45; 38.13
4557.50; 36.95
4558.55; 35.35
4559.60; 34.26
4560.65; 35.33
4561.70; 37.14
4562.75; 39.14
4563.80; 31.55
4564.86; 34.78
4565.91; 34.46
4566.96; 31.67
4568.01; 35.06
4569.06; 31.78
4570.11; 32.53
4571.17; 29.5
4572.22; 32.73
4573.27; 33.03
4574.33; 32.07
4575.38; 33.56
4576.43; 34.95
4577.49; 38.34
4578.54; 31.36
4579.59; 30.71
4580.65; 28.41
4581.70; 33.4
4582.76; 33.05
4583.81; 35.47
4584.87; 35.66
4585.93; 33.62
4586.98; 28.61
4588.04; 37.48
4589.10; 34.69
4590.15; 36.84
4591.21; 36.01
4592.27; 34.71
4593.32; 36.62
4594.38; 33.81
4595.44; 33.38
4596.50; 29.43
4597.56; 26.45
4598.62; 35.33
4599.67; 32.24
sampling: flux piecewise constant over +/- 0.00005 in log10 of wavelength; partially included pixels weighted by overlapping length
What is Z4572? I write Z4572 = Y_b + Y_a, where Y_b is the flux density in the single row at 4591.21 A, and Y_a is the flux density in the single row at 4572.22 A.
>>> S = 68.7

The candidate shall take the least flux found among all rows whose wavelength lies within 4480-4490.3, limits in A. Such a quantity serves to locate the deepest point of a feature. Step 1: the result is 30.01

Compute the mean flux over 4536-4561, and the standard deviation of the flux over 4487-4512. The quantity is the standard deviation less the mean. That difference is -29.4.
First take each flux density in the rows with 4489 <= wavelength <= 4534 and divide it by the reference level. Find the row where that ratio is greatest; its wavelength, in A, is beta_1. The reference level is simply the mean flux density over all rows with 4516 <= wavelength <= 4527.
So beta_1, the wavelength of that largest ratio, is 4502.22 A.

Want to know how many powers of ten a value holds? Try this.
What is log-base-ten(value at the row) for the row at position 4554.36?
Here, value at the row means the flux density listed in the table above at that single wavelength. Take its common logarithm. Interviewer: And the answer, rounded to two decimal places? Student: 1.52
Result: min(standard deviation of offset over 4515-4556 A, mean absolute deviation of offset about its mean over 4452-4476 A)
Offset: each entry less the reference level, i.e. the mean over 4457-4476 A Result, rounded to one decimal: 2.6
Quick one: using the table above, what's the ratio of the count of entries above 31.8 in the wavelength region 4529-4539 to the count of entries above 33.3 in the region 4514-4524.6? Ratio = 1.5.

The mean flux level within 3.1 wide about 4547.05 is 32.4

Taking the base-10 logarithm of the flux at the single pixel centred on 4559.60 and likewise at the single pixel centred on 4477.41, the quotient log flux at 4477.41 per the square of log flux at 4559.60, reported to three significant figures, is 0.660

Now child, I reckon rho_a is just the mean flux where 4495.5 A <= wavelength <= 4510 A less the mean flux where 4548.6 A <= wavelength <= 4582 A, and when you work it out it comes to 2.9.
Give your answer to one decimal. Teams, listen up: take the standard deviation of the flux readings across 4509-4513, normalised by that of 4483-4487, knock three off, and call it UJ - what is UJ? -2.2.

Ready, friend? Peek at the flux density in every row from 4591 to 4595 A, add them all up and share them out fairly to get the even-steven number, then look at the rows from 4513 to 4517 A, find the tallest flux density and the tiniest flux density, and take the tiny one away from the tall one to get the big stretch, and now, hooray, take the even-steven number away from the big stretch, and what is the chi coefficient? -26.4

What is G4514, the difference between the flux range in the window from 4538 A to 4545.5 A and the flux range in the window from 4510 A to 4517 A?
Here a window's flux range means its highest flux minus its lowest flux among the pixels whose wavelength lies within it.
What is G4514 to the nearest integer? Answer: -3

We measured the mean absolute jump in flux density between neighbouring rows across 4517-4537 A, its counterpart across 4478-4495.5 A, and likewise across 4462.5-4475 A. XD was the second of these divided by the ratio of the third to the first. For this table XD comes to 5.5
